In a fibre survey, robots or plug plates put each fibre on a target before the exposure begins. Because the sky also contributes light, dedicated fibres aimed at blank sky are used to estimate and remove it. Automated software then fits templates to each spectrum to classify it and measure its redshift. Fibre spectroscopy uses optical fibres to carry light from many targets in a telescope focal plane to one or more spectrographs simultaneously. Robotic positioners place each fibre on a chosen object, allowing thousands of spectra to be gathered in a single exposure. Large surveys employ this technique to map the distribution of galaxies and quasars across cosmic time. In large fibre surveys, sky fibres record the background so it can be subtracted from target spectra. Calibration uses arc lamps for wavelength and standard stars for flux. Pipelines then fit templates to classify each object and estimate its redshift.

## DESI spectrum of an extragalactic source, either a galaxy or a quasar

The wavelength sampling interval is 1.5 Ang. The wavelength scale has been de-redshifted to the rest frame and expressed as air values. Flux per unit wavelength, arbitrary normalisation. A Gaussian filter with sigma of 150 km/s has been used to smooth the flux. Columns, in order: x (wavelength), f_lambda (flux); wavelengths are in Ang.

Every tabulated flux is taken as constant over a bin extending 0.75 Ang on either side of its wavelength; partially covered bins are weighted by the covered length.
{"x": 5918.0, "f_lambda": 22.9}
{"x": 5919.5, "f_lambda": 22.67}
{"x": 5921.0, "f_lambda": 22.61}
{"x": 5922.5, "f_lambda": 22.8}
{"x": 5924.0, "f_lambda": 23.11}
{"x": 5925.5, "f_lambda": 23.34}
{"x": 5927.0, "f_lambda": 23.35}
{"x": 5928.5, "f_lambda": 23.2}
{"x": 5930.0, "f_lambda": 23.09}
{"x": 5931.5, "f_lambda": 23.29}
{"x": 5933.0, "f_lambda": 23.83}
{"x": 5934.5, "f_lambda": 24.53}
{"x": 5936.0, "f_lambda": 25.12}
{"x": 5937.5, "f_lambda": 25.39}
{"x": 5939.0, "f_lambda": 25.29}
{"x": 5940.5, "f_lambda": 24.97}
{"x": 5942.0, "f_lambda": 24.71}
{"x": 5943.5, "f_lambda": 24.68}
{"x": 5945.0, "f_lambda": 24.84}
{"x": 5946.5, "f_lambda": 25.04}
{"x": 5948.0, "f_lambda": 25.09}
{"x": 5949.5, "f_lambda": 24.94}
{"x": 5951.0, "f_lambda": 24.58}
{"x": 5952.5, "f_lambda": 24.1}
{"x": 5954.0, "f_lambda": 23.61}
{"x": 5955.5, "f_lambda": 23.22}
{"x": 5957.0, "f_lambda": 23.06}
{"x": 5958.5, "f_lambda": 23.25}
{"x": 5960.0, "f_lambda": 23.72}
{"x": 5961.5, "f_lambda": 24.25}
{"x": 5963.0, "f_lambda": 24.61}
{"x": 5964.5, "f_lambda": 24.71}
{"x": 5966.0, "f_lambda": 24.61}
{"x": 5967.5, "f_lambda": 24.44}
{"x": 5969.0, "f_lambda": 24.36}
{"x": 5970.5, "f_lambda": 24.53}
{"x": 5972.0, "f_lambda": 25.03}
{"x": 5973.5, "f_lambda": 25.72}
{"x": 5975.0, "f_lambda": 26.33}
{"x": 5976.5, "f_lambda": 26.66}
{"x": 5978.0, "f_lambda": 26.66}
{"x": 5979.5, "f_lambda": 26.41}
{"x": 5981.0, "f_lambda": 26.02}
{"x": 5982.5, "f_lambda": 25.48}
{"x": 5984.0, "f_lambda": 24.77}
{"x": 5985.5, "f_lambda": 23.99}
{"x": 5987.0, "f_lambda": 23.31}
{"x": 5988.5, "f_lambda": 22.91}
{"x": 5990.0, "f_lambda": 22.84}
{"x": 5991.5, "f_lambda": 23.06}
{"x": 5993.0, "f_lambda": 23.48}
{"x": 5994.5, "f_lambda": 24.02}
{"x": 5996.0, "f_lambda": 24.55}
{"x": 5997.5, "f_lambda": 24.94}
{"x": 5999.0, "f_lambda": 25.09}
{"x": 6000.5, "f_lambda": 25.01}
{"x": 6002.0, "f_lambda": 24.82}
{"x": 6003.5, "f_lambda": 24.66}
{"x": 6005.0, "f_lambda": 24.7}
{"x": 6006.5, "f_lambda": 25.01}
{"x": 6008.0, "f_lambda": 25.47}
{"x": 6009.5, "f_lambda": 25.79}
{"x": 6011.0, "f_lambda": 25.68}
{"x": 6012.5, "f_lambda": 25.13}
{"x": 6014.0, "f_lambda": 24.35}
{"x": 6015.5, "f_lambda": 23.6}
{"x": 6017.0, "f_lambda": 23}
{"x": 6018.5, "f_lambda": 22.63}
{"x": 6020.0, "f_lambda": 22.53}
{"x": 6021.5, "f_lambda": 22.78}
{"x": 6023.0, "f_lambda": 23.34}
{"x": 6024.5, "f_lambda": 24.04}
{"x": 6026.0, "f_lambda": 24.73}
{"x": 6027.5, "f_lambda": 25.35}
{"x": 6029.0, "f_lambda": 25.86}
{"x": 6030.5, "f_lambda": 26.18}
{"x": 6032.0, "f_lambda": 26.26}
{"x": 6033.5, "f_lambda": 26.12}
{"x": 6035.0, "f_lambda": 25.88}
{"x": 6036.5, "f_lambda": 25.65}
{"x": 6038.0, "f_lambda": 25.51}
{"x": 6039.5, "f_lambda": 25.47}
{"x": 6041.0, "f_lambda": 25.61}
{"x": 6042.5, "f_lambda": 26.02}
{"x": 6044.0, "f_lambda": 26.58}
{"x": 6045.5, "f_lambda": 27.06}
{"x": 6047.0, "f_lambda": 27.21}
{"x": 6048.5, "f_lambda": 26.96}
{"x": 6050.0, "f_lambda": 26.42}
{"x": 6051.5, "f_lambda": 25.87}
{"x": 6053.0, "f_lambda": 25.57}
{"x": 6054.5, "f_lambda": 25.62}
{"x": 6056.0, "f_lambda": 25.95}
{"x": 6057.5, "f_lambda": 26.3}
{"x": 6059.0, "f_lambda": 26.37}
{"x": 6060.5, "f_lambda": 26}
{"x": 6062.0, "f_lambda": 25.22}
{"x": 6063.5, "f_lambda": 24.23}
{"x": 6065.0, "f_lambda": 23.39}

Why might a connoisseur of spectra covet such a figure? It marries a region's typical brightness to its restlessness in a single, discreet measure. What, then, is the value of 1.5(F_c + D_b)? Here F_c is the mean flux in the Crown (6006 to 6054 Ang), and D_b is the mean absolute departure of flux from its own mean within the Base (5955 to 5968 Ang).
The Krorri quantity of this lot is 38.8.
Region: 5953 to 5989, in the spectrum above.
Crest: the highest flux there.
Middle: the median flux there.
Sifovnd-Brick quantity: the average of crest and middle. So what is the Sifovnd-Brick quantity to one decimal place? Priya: 25.6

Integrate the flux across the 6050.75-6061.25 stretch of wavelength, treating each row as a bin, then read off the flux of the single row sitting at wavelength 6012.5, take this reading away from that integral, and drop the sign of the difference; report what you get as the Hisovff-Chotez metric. 247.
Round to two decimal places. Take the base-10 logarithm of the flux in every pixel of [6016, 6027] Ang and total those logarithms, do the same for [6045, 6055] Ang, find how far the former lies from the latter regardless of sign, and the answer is 0.38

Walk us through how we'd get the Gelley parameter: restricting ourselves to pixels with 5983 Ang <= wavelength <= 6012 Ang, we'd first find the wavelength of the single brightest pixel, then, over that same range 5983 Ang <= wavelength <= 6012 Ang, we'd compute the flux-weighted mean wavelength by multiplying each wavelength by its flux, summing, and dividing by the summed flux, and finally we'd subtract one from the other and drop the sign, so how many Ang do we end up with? 11.8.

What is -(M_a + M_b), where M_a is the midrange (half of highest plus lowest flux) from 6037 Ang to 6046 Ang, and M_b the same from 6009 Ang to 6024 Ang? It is -50.4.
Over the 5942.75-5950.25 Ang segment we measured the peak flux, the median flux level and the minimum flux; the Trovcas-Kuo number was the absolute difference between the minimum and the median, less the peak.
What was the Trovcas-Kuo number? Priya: -24.8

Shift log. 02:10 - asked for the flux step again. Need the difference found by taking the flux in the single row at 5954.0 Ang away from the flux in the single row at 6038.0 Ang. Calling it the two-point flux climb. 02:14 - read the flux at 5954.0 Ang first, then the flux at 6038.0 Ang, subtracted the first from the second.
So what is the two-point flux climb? 1.9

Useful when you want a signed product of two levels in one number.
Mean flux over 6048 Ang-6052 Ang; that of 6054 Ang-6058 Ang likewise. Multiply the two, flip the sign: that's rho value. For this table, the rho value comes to -686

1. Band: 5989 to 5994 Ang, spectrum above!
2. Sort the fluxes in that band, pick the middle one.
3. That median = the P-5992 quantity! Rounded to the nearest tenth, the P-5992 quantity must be 23.1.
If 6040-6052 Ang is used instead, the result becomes 26.5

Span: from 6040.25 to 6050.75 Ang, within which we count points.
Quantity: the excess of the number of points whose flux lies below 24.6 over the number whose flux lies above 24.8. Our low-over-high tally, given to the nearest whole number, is -7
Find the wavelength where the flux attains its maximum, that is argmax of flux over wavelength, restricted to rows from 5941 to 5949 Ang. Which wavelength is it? 5948.0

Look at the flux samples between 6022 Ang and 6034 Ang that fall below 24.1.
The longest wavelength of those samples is 6024.5 Ang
